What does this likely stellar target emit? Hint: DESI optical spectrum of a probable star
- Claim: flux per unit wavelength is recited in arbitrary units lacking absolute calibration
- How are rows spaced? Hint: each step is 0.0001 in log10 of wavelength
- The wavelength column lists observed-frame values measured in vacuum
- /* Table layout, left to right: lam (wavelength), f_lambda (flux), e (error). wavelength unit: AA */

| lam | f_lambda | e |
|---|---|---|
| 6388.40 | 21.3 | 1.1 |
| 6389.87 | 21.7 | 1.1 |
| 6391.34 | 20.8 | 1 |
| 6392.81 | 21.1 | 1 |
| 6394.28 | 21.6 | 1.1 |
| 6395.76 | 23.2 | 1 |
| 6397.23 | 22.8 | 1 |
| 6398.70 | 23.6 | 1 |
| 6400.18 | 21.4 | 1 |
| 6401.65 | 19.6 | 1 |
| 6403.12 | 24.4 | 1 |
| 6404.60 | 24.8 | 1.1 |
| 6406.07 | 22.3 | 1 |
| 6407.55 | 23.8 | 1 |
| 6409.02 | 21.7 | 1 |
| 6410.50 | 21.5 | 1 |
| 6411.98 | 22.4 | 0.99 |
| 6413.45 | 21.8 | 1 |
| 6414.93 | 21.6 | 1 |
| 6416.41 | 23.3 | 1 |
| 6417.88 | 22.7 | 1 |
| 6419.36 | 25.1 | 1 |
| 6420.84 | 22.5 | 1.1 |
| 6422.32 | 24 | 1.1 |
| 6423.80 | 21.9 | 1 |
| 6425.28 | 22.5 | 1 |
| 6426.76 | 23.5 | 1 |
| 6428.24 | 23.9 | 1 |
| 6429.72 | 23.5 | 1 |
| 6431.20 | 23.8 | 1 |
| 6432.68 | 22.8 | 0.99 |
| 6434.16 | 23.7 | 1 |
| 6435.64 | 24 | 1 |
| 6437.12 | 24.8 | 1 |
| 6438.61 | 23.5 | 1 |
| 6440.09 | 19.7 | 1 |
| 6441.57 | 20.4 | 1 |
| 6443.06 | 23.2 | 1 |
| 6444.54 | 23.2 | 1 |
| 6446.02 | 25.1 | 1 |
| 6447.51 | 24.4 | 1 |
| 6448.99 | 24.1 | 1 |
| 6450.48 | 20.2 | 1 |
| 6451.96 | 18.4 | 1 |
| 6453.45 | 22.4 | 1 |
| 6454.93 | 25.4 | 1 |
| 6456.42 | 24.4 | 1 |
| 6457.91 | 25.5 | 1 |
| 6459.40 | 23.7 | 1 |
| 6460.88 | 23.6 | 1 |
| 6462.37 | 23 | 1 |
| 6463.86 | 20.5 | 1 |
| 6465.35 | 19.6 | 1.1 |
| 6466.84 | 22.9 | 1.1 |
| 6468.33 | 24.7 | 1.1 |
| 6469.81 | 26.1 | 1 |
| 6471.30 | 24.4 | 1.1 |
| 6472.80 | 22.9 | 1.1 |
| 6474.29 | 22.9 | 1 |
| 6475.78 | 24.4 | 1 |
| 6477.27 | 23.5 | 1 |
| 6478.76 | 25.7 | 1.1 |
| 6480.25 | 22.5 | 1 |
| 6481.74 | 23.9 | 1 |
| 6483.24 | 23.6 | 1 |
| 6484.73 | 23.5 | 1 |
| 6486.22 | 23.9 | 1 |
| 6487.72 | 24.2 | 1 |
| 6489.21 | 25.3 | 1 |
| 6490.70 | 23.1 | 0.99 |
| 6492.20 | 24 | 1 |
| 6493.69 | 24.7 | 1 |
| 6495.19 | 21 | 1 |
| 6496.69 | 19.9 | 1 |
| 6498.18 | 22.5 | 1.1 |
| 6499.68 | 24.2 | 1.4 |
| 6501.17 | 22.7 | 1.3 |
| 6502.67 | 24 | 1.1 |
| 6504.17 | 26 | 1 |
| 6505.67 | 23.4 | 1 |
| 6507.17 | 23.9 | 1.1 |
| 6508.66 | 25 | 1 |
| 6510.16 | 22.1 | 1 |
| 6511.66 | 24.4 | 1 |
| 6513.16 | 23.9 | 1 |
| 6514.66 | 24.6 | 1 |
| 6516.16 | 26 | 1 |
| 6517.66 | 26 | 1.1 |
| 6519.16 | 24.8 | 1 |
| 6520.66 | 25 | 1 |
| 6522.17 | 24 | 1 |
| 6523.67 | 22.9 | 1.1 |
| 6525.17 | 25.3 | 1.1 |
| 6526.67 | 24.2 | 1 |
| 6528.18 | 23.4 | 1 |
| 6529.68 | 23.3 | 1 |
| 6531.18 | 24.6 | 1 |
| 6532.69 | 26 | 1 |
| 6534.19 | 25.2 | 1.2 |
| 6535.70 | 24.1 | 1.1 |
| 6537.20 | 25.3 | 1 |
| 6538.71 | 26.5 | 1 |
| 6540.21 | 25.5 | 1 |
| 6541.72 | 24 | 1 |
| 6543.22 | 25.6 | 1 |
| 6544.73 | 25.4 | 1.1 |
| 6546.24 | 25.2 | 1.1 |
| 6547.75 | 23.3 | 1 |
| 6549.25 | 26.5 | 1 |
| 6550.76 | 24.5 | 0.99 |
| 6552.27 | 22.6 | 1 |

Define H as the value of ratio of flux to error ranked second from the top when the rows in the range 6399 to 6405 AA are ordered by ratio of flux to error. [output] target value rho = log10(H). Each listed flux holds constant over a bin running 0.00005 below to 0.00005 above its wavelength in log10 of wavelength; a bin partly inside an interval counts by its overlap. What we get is 1.35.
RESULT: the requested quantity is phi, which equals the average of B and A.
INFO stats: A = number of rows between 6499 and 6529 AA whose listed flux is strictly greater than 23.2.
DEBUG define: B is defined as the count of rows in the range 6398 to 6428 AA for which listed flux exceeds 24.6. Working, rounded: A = 17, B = 2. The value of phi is 9.5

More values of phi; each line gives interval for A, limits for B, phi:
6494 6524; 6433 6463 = 9.0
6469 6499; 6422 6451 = 7.5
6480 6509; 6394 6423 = 8.0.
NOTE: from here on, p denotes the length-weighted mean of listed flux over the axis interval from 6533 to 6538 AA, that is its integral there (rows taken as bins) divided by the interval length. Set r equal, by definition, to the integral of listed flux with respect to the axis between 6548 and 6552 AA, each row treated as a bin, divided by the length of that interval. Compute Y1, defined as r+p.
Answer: 49.9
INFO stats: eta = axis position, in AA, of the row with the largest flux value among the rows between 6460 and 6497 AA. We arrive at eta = 6469.81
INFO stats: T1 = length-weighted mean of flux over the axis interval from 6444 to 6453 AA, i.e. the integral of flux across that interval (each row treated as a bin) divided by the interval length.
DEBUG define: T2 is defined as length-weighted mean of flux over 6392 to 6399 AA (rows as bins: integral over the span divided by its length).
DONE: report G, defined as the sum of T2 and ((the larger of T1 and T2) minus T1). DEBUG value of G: 22.4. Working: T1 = 22.5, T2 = 22.4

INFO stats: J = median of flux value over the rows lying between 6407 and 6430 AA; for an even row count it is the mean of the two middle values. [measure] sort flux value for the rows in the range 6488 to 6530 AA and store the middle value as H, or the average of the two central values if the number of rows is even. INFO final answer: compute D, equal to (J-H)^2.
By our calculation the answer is 2.0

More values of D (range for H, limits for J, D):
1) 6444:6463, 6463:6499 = 0.0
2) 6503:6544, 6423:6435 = 1.2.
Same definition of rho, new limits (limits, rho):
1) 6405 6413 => 1.35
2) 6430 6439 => 1.38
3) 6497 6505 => 1.34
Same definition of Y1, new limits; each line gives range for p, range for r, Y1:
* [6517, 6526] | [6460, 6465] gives 46.8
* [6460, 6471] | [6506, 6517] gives 47.3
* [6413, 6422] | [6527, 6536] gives 47.3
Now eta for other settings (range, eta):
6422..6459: 6457.91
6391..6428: 6419.36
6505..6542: 6538.71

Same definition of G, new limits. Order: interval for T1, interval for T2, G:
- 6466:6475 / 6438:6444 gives 21.7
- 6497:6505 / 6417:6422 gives 23.5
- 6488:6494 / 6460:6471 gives 23.0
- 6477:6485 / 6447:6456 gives 22.5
